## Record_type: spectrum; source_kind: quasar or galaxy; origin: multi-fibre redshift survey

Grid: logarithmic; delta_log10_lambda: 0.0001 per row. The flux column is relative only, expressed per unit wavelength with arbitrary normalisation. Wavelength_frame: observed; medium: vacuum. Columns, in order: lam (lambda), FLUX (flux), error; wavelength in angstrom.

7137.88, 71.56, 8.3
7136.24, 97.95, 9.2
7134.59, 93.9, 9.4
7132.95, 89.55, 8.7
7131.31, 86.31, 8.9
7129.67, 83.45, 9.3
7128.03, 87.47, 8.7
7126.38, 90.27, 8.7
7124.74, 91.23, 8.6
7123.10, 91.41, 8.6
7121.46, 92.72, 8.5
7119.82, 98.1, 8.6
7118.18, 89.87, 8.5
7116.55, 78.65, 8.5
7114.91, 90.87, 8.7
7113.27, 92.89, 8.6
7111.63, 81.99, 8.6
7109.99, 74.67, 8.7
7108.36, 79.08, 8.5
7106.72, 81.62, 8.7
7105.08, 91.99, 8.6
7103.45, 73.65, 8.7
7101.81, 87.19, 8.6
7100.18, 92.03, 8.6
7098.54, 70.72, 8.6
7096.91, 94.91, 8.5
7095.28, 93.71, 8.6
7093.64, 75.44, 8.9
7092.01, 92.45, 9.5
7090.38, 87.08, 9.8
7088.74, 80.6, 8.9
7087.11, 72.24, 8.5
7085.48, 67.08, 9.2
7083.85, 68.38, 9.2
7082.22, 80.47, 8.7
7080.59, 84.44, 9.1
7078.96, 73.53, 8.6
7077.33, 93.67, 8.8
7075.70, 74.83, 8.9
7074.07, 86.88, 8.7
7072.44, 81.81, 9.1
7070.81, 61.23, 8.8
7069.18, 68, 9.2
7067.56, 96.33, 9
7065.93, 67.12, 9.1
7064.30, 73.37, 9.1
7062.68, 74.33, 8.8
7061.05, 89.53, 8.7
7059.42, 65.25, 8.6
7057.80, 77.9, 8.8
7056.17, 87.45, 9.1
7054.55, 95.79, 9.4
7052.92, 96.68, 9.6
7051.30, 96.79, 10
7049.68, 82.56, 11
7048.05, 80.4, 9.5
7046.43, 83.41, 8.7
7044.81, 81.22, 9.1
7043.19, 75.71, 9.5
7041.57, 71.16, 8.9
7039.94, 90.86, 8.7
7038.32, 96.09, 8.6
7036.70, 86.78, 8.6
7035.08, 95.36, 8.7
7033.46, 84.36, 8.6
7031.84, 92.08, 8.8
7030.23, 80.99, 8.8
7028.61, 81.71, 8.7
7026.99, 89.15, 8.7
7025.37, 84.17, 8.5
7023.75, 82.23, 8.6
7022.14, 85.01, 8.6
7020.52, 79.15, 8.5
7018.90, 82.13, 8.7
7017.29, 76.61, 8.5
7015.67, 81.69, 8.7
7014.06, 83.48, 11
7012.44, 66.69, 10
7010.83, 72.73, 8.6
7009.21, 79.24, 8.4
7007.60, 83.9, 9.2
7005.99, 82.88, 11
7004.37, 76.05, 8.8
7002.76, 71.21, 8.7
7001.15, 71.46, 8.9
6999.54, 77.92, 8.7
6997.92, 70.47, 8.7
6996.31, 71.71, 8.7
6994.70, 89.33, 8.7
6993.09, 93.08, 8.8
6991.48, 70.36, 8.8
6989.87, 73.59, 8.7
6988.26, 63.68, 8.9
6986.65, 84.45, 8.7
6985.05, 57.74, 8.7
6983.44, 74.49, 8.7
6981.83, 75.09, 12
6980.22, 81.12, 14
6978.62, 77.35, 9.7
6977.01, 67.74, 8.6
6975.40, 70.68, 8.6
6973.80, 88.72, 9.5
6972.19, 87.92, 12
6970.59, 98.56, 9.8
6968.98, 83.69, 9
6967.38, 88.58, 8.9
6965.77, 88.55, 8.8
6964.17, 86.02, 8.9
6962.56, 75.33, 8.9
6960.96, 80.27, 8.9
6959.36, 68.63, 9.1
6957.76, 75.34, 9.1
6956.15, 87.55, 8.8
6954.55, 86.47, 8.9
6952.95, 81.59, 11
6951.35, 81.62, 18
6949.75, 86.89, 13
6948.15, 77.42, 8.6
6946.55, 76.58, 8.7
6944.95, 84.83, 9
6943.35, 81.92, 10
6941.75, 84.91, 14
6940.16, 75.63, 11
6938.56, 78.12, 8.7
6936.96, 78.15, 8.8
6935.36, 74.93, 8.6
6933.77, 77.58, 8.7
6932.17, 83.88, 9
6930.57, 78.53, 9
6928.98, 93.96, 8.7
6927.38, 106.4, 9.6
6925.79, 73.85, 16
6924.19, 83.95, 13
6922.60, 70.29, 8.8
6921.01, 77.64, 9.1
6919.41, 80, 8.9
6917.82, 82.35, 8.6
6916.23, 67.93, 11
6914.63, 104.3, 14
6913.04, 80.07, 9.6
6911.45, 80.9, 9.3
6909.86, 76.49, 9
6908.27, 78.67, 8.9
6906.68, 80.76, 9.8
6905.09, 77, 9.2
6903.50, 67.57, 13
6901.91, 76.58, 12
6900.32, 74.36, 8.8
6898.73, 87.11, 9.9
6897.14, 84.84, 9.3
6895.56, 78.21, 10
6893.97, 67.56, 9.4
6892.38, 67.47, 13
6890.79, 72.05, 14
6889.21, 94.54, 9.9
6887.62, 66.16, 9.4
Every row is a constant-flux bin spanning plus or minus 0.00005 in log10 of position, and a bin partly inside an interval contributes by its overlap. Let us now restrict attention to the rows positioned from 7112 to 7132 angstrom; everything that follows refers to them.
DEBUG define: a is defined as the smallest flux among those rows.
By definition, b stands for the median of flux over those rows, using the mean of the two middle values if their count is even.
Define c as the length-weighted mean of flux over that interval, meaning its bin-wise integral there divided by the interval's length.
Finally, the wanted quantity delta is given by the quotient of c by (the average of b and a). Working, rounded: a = 78.65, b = 91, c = 89.3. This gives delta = 1.06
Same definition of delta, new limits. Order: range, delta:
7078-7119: 1.11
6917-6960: 1.09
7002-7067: 1.11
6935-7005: 1.16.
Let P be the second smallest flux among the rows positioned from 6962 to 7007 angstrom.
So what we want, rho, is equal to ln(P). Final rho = 4.15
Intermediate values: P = 63.68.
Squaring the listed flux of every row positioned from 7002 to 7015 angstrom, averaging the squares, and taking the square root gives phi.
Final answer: 77.3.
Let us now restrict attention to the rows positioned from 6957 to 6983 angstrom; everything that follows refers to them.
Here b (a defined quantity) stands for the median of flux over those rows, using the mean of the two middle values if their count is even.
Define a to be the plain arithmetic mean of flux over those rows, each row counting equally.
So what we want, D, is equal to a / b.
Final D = 1.00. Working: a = 80.8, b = 80.7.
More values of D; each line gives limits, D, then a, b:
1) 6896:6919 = 1.01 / 79.9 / 79.4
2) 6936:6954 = 0.99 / 80.7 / 81.6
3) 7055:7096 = 1.01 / 78.9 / 77.9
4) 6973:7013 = 1.02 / 75.7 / 74.5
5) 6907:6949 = 1.03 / 81.1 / 78.6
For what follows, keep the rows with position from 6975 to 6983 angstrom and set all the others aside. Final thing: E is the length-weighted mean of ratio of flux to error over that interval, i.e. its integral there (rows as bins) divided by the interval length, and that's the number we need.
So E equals 7.2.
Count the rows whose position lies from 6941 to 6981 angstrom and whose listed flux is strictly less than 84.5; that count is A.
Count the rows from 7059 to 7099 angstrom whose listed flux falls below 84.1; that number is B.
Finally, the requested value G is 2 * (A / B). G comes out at 1.75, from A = 14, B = 16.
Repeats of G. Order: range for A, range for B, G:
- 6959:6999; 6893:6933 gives 1.70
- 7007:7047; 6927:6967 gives 2.25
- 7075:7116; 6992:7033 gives 1.58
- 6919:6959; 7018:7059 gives 3.00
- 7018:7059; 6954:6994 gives 1.87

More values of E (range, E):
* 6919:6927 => 7.4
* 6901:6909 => 7.4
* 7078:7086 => 8.4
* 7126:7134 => 9.9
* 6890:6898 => 6.9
